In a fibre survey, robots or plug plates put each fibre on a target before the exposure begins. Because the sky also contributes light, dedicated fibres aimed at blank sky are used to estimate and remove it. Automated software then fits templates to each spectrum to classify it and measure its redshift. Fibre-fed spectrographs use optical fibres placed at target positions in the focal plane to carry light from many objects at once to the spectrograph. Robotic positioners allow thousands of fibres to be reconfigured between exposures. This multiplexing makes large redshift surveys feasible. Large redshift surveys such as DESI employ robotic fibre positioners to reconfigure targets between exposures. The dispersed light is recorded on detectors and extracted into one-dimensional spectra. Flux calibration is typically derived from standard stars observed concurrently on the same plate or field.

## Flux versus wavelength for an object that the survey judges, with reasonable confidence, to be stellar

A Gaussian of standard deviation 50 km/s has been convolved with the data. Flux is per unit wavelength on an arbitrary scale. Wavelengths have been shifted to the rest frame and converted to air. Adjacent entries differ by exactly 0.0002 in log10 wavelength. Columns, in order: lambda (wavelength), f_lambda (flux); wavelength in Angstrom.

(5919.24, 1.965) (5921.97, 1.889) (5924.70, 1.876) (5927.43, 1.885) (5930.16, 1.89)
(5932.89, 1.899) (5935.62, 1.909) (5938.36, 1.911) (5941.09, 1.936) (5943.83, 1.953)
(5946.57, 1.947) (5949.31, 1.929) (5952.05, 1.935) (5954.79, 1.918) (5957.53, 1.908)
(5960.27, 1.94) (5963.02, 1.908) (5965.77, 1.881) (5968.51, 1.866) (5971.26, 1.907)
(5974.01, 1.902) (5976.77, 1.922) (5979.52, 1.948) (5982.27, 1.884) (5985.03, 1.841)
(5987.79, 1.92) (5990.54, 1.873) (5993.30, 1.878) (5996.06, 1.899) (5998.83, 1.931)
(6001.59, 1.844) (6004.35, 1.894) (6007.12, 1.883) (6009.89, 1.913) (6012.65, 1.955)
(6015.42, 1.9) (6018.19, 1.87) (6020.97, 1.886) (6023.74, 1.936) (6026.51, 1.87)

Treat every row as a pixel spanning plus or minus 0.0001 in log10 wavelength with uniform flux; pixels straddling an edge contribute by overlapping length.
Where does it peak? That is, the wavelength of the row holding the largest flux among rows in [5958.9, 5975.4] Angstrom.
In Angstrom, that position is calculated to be 5960.27 Angstrom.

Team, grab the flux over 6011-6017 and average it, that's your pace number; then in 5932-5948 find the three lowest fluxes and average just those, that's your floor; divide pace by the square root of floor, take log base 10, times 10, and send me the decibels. 1.45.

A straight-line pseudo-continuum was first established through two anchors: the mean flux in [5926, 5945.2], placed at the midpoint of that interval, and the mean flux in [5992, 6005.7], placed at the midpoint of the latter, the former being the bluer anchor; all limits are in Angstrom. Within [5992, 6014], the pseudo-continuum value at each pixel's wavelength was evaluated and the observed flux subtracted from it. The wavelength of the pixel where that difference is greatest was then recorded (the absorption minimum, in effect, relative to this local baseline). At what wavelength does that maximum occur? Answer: 6001.59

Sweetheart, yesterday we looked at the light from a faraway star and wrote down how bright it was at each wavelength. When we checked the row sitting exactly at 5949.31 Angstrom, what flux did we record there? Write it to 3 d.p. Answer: 1.929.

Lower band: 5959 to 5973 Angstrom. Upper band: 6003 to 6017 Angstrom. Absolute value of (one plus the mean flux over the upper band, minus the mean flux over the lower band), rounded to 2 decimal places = 1.01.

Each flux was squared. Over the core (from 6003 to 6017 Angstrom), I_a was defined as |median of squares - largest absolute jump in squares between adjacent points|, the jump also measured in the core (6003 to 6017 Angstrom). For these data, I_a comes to 3.40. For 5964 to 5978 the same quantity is 3.46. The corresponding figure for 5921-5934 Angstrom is 3.52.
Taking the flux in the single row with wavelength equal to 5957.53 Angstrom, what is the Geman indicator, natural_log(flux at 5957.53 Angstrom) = 0.646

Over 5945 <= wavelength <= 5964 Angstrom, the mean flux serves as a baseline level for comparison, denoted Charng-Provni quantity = 1.93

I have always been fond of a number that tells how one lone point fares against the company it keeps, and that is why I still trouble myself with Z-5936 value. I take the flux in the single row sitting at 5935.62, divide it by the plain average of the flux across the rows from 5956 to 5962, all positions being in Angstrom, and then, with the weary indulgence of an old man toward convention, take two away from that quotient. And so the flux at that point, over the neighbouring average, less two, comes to -1.008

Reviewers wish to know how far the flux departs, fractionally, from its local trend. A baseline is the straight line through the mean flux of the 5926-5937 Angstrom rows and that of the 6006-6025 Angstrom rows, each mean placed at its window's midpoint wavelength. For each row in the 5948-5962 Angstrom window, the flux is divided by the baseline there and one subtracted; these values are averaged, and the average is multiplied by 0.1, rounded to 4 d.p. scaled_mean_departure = 0.0014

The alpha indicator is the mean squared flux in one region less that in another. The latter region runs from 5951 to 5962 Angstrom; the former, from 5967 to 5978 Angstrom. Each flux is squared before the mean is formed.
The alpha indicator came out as -0.10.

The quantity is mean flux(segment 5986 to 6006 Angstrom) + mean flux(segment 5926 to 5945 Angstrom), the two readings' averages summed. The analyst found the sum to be 3.80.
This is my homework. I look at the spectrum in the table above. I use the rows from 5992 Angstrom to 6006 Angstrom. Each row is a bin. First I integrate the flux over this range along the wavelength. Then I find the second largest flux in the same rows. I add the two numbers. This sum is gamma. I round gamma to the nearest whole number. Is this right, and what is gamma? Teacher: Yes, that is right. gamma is 28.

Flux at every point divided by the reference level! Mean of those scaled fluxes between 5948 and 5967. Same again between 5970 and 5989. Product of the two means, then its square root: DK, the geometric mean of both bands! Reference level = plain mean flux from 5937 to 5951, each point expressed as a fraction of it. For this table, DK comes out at 0.987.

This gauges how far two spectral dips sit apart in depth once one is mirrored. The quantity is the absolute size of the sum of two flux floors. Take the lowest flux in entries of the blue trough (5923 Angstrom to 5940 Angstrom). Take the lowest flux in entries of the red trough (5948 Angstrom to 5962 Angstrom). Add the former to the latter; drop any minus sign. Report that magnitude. 3.78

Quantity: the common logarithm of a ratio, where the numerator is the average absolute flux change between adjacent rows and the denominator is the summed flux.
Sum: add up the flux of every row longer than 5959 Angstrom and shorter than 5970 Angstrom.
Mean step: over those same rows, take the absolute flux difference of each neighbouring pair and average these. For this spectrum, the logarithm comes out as -2.5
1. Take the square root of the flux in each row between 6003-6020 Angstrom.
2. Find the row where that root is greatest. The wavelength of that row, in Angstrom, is 6012.65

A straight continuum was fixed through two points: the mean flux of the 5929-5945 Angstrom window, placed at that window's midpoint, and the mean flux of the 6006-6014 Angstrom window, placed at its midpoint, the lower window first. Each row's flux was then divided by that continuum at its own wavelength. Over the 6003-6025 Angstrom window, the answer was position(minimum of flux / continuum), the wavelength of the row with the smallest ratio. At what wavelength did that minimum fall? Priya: 6018.19 Angstrom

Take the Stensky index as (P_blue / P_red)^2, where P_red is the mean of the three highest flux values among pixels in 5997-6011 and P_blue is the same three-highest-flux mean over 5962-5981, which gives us 1.01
